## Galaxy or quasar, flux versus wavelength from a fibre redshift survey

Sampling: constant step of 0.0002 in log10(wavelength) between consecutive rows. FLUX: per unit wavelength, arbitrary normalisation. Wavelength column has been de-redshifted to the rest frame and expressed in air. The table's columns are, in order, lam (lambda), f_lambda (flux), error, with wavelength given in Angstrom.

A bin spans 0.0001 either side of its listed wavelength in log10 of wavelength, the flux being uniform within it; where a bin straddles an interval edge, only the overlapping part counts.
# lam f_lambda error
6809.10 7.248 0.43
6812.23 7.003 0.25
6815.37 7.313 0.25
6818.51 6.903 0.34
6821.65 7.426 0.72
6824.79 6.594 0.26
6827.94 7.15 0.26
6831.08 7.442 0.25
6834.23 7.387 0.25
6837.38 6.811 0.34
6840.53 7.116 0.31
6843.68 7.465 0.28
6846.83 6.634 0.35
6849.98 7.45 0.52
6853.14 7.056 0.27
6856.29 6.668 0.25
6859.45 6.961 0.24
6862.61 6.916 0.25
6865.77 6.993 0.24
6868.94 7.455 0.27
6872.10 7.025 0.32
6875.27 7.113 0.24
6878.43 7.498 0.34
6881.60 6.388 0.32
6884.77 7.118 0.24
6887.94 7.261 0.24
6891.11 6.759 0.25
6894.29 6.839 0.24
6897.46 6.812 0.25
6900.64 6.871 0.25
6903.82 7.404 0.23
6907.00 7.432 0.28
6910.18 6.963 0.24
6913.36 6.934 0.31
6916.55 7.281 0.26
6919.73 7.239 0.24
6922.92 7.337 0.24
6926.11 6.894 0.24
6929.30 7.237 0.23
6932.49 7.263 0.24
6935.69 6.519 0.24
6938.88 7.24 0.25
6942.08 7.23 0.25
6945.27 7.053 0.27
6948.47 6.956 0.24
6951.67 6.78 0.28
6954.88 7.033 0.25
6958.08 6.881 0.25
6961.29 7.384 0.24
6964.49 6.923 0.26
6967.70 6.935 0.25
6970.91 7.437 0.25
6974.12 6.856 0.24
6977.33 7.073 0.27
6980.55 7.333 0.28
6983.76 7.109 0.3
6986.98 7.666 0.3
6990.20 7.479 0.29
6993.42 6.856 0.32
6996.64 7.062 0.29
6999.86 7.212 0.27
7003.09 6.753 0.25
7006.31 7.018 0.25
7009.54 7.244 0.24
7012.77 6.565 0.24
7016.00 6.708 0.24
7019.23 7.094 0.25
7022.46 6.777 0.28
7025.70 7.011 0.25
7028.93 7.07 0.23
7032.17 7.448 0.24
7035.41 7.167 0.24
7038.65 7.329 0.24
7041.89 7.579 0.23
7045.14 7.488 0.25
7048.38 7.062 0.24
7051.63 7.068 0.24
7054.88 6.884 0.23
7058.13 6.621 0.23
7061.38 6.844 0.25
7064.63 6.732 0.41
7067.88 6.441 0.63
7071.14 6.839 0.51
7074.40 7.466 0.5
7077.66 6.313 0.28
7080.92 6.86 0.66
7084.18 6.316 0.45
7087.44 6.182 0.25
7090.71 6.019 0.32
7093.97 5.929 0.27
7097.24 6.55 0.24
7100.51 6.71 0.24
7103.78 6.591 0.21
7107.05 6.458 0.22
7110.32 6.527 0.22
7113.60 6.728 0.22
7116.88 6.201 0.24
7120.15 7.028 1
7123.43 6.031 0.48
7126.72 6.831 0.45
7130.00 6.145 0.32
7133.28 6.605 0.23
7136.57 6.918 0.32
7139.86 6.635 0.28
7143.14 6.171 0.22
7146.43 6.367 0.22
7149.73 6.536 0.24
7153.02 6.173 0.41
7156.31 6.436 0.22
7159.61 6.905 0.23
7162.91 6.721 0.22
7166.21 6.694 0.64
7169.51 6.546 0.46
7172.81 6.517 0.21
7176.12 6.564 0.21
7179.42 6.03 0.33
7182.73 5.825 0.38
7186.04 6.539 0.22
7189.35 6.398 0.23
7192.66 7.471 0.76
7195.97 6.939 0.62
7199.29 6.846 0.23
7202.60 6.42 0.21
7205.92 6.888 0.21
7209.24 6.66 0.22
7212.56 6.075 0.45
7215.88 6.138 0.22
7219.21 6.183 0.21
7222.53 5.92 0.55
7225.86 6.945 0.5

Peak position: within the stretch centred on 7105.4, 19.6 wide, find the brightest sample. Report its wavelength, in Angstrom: 7113.60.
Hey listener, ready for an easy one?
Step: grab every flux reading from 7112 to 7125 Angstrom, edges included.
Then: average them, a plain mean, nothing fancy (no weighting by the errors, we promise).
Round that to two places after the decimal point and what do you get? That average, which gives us 6.50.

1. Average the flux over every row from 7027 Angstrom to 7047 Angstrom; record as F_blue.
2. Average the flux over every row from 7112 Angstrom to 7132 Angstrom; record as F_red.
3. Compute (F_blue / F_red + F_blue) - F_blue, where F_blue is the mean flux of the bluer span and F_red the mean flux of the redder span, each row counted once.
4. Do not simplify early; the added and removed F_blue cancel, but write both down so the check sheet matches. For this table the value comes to 1.13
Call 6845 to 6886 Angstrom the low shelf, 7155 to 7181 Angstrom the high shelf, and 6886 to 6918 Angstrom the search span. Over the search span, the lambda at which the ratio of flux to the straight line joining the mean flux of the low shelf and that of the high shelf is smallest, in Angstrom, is 6891.11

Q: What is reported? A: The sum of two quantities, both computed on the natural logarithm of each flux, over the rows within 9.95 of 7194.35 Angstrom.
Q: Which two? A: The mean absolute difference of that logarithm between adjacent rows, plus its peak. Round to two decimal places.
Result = 2.08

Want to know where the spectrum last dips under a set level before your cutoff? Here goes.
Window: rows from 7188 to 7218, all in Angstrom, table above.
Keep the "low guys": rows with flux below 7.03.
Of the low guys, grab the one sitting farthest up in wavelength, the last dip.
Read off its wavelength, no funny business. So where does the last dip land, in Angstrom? 7215.88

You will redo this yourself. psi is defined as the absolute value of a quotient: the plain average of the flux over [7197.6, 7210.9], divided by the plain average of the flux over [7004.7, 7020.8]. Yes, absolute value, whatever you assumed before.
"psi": 0.97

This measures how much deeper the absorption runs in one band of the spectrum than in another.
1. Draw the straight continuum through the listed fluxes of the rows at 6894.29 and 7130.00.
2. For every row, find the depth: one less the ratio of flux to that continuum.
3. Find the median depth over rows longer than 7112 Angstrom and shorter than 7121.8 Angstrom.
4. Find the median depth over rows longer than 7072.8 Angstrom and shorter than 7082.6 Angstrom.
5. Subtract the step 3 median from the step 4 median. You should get 0.00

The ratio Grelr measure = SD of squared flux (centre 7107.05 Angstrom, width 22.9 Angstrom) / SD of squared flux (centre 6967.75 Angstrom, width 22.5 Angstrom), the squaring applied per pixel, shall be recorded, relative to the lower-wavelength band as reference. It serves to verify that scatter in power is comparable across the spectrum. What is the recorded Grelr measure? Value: 0.66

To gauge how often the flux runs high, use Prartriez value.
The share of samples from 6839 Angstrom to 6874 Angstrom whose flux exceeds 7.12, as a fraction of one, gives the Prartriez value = 0.3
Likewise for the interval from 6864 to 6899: 0.3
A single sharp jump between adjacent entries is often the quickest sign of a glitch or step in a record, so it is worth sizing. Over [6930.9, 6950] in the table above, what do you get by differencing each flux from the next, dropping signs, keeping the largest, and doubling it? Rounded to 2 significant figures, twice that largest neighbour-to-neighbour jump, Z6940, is 1.5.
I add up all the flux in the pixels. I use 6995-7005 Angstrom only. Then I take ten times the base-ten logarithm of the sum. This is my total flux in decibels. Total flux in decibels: 13.2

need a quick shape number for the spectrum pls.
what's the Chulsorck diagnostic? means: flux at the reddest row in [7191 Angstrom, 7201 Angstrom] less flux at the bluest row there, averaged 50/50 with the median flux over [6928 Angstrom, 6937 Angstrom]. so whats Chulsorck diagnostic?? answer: 3.31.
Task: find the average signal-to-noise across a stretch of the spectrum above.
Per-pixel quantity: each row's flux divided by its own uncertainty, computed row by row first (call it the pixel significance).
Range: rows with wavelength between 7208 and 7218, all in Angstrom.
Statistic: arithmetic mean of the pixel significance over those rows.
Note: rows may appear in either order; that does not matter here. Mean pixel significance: 23.9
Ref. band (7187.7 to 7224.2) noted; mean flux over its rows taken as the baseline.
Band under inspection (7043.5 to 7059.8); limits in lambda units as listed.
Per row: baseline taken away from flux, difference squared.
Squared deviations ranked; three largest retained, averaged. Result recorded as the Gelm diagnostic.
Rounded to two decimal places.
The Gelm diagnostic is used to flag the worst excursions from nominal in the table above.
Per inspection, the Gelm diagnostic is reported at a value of 0.48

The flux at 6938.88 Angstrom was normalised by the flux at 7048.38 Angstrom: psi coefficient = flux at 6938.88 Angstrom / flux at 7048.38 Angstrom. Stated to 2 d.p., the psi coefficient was 1.03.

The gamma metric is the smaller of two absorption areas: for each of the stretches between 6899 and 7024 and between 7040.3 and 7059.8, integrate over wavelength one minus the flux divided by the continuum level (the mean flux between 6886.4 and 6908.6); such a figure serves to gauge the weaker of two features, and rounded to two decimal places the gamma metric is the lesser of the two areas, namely -0.42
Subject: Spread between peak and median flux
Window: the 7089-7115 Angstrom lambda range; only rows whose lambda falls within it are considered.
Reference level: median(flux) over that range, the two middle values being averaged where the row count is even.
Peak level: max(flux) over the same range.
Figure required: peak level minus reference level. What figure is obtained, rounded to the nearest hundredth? 0.19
